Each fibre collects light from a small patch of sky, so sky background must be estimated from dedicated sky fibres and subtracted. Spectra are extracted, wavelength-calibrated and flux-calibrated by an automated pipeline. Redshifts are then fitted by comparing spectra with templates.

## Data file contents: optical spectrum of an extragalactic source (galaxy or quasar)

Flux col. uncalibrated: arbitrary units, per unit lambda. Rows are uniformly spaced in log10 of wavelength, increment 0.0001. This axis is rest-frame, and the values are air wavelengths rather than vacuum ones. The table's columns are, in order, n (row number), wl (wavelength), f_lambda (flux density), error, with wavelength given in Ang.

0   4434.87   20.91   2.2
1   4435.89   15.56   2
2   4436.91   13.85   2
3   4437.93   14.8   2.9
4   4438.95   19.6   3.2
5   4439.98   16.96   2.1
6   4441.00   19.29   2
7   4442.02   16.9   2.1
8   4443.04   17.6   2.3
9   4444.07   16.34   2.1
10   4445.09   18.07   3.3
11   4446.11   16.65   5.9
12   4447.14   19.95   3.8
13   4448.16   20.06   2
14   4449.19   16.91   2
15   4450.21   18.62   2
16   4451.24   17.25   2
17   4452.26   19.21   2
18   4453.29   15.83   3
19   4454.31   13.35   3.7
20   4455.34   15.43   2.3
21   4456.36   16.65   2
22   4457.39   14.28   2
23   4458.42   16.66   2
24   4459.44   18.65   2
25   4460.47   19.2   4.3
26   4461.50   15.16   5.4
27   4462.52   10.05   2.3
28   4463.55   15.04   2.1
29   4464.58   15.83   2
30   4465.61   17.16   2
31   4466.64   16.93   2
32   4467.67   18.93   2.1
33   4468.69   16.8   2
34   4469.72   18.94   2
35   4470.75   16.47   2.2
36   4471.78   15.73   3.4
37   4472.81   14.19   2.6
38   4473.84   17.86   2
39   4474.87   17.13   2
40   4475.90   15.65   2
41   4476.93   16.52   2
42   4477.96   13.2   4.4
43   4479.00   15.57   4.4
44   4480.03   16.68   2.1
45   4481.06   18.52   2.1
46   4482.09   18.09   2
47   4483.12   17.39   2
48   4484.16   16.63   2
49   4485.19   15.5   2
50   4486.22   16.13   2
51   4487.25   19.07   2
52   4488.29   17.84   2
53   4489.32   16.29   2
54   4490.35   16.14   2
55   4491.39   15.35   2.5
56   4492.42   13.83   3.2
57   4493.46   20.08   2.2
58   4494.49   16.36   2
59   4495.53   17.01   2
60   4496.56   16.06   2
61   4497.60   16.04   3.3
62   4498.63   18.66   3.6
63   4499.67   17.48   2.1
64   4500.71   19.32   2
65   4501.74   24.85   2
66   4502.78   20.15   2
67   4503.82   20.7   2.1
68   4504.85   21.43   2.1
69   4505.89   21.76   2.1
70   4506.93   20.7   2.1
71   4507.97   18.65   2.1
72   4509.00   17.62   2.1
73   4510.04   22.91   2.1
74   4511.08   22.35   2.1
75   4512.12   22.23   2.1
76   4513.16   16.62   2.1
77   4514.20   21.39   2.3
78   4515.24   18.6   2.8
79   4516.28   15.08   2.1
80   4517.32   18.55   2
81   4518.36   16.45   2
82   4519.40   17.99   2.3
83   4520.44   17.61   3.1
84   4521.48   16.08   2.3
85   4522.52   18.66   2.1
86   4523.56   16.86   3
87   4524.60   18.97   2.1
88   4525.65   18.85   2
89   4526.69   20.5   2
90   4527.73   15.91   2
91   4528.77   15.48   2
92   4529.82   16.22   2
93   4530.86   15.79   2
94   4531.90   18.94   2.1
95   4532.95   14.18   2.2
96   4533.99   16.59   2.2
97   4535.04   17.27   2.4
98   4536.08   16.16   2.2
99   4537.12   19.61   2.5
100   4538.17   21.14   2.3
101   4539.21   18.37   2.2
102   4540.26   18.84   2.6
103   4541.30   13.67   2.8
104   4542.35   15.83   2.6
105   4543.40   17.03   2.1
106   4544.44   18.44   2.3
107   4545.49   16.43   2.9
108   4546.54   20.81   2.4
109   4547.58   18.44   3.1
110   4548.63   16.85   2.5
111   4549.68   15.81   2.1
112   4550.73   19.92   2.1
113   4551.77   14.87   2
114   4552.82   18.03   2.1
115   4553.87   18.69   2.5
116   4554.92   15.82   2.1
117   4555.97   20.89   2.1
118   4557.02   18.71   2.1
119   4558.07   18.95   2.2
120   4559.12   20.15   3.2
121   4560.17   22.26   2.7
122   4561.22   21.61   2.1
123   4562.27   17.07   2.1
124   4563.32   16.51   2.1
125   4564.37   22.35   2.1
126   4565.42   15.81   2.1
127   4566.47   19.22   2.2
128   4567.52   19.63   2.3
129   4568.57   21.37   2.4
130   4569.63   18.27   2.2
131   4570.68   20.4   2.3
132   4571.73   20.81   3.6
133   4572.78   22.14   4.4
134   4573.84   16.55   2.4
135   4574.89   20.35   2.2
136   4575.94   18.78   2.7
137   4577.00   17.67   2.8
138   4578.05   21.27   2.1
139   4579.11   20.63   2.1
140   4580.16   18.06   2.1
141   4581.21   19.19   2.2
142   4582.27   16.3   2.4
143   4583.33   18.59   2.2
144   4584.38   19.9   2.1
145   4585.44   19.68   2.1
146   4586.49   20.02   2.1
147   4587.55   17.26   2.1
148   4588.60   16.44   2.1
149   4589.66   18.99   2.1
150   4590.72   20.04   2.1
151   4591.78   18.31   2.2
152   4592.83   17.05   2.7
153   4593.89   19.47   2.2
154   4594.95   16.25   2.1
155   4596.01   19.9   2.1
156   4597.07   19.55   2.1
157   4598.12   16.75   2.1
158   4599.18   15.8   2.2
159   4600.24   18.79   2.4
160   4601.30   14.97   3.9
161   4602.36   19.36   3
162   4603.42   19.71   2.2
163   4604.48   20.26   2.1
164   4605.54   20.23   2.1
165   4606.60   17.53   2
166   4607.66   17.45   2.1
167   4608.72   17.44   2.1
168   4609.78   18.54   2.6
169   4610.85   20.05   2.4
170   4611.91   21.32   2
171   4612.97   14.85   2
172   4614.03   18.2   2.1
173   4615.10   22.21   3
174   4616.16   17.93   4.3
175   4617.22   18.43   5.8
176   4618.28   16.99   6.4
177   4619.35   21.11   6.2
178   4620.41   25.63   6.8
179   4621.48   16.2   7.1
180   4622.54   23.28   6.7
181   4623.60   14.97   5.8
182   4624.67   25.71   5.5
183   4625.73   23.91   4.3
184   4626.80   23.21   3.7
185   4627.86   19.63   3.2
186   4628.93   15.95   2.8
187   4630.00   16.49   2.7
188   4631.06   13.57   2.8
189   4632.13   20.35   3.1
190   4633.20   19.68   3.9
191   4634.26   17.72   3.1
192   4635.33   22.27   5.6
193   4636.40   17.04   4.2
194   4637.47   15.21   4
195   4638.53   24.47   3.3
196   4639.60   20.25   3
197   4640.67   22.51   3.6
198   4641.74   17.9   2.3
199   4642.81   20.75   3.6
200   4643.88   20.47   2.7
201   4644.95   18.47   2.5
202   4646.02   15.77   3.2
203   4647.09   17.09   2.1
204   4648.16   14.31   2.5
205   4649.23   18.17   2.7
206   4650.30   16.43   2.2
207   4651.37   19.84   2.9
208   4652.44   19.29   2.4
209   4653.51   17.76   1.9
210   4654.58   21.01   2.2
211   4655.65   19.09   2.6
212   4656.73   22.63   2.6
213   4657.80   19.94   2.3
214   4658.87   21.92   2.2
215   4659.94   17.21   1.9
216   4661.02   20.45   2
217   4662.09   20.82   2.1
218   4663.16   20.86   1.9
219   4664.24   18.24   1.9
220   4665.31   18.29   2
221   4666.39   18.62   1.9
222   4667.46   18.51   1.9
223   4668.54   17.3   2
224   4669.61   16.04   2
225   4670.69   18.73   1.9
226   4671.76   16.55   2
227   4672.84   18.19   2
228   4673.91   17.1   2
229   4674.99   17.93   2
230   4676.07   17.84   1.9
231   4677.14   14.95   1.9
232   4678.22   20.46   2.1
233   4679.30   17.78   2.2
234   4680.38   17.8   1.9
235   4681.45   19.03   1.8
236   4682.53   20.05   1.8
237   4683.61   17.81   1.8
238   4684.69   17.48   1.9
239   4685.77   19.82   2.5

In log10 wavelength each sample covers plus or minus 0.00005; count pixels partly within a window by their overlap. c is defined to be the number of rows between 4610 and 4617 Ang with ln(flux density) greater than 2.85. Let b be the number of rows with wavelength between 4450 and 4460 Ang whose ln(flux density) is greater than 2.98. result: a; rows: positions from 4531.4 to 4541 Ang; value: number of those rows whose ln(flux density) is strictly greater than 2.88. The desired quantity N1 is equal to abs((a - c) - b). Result 0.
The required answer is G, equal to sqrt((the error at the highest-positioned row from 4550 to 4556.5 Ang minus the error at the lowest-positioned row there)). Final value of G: 0.0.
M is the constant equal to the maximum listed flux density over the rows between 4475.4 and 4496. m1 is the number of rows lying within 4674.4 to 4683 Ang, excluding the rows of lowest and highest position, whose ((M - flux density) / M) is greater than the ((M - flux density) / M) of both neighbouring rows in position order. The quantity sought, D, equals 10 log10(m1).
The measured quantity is 3.0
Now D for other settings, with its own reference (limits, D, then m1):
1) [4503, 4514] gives 0.0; 1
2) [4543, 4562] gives 7.0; 5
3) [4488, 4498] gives 3.0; 2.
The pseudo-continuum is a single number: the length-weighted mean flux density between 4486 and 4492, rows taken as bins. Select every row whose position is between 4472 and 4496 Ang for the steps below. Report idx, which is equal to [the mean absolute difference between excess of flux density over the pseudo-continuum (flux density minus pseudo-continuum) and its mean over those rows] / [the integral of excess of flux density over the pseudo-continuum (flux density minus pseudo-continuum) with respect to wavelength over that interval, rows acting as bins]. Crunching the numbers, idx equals -0.214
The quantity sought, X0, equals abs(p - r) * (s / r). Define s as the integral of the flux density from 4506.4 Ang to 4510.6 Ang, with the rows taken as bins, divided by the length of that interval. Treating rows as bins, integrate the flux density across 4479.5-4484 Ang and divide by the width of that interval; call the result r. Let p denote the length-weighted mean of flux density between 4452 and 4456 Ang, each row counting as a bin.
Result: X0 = 2.0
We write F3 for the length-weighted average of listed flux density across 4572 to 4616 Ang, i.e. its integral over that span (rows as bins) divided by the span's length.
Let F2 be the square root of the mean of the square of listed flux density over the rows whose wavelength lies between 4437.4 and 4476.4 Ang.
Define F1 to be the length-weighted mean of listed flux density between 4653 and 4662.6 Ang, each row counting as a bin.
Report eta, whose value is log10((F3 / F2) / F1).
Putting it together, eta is -1.26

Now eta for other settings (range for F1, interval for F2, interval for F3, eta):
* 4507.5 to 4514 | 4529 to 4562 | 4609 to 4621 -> -1.27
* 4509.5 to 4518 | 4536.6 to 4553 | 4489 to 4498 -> -1.33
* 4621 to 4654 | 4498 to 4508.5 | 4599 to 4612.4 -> -1.32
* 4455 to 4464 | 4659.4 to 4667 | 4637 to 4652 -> -1.21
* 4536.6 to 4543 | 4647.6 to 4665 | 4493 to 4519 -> -1.26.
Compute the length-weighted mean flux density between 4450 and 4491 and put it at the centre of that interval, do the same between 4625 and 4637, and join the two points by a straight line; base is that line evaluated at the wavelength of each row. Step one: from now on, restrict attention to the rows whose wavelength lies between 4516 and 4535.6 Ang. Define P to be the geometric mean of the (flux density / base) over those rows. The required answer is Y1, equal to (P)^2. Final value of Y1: 0.96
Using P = 0.98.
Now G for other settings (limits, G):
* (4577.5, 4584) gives 0.3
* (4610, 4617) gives 1.4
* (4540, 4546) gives 0.5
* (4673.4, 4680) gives 0.4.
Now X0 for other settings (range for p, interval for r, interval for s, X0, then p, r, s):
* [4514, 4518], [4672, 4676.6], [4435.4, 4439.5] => 0.4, 18.1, 17.7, 16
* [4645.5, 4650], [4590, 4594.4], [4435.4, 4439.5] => 2.0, 16.3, 18.7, 16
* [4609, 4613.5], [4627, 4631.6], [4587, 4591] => 1.8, 18.6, 16.9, 18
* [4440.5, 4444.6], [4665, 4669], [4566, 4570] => 0.7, 17.5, 18.2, 20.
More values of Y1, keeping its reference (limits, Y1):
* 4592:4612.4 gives 0.97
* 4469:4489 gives 1.00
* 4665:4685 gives 0.81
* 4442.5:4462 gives 1.11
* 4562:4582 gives 1.11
